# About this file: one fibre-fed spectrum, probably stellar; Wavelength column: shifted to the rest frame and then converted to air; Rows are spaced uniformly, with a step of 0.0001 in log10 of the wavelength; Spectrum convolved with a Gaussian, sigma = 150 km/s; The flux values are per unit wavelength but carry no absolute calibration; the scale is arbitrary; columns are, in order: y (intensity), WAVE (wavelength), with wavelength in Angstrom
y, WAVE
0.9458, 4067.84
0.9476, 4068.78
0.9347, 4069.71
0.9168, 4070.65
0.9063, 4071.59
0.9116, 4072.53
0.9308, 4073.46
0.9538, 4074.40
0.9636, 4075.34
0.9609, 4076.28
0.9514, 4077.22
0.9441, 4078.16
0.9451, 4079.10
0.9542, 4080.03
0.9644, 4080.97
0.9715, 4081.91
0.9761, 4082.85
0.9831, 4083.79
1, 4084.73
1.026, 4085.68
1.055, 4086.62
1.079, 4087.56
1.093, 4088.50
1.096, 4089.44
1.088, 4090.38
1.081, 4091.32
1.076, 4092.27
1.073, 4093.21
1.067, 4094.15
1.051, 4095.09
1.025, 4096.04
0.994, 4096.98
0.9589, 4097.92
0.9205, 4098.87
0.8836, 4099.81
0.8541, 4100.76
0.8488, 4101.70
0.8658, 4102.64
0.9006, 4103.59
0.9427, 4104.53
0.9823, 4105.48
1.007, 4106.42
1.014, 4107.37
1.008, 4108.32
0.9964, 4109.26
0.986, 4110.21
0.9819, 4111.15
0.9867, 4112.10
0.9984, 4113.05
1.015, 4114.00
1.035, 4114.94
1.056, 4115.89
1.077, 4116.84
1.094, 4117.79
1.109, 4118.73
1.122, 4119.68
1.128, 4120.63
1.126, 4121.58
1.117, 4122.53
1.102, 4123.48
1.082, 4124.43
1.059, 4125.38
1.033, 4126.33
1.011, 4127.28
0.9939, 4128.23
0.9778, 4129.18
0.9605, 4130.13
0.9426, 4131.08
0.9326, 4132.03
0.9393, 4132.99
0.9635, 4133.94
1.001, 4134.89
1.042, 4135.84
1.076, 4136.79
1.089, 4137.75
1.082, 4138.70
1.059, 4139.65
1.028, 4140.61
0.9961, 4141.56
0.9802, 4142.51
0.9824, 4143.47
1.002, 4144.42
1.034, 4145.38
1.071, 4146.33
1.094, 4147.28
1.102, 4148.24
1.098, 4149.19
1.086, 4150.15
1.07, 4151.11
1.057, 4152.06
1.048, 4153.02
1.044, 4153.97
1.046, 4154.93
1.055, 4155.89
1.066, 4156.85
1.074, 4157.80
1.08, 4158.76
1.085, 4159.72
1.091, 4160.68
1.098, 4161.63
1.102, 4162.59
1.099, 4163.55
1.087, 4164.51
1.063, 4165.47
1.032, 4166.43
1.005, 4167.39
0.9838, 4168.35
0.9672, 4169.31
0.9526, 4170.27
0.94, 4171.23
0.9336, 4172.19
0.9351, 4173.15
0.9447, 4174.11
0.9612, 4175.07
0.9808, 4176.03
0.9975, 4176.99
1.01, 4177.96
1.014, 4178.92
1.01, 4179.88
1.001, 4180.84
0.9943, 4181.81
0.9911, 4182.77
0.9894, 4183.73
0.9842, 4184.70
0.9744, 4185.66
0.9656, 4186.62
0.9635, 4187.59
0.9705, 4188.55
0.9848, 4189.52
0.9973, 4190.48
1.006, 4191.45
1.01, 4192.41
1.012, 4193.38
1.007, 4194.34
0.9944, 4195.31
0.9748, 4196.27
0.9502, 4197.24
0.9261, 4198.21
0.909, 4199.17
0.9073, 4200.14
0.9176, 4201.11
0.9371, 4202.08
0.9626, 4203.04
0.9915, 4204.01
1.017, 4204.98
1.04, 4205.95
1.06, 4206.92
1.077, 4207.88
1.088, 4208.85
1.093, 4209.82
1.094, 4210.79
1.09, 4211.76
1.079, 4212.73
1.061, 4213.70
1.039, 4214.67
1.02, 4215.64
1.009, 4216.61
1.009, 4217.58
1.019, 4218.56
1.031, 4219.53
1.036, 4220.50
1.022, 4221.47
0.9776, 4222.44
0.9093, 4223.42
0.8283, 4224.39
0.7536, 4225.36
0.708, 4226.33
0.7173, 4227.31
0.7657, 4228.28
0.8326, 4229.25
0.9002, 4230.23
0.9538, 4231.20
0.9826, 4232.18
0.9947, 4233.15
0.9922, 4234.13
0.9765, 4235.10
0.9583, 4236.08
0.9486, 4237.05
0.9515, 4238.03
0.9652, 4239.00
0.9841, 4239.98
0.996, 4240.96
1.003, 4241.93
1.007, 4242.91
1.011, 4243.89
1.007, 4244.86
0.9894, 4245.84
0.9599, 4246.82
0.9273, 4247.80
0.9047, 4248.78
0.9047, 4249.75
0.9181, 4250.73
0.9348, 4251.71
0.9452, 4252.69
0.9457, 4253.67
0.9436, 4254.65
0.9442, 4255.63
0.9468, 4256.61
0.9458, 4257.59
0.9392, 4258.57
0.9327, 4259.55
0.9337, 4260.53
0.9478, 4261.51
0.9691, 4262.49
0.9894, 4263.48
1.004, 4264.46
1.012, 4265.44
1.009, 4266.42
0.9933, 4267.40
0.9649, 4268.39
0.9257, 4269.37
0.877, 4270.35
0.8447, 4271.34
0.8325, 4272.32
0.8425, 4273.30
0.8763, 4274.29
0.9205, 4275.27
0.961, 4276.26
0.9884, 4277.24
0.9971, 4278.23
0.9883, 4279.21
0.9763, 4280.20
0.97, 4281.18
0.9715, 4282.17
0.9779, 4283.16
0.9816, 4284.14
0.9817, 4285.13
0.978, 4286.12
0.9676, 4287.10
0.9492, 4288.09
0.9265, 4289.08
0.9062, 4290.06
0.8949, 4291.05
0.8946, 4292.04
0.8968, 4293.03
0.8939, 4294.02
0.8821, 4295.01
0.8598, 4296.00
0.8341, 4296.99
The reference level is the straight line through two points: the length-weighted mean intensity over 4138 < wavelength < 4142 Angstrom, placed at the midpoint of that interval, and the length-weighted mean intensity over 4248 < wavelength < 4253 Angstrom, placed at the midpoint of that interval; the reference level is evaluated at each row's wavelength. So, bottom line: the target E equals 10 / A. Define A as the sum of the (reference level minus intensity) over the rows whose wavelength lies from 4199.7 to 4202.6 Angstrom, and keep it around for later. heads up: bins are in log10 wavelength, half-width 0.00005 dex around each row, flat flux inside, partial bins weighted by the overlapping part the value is 59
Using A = 0.17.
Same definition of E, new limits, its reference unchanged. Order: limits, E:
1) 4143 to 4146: 98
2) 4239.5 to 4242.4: -54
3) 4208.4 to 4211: -27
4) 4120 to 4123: -57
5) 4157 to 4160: -60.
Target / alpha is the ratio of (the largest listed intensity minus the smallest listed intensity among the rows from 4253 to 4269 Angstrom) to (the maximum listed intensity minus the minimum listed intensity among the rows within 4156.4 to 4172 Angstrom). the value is 0.5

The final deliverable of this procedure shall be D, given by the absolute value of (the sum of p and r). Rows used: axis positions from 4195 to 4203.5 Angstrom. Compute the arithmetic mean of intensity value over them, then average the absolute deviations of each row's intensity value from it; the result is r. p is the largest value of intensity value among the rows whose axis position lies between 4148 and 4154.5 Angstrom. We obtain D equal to 1.13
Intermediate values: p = 1.102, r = 0.03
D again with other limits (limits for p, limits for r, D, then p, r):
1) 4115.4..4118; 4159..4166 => 1.10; 1.094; 0.01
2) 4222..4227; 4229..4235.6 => 1.02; 0.9776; 0.05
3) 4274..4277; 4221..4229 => 1.06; 0.961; 0.10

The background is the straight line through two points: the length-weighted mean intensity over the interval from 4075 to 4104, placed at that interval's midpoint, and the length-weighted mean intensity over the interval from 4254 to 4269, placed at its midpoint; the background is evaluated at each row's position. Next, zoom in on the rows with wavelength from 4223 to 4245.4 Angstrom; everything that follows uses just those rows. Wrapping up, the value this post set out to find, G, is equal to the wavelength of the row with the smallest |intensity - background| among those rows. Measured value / 4239.00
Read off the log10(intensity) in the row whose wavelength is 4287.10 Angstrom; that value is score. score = -0.014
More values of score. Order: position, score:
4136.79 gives 0.032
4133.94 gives -0.016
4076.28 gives -0.017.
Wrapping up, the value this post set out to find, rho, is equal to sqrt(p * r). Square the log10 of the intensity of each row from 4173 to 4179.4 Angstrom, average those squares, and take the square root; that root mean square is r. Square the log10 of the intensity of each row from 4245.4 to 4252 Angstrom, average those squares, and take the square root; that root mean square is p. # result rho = 0.023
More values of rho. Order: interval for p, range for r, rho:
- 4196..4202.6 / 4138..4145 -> 0.024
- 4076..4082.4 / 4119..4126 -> 0.030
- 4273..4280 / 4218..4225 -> 0.037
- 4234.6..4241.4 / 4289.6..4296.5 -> 0.028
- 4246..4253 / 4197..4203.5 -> 0.033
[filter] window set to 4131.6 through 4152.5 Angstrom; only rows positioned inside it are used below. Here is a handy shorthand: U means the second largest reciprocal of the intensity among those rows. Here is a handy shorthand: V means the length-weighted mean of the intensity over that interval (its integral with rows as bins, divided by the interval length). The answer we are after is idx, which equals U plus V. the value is 2.10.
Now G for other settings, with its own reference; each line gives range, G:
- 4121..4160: 4143.47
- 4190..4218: 4196.27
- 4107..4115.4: 4110.21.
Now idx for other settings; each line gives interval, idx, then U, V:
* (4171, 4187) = 2.05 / 1.07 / 0.98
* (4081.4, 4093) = 2.07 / 1.02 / 1.04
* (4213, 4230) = 2.32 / 1.39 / 0.93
